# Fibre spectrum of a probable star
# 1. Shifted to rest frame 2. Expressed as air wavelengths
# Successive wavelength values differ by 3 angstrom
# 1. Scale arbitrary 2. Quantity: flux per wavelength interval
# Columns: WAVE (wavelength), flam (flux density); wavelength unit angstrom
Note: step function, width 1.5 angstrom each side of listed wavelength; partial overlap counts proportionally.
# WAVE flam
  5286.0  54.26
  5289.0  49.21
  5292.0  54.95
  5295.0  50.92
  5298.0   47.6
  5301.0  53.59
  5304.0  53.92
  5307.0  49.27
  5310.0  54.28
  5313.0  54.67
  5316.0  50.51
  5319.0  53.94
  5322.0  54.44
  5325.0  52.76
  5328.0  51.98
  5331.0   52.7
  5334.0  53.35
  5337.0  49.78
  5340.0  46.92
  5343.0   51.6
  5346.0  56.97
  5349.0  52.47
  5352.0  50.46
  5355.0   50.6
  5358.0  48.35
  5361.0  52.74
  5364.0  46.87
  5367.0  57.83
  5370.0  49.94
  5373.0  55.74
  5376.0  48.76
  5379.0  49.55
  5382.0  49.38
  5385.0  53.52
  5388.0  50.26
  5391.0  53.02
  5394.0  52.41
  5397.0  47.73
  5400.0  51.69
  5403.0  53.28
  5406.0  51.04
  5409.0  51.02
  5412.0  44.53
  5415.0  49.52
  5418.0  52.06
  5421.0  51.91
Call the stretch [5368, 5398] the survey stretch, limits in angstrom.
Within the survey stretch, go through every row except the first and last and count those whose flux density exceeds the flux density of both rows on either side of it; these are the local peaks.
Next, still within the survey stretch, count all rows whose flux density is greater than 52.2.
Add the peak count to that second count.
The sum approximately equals 8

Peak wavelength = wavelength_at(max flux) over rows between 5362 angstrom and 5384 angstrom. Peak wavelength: 5367.0 angstrom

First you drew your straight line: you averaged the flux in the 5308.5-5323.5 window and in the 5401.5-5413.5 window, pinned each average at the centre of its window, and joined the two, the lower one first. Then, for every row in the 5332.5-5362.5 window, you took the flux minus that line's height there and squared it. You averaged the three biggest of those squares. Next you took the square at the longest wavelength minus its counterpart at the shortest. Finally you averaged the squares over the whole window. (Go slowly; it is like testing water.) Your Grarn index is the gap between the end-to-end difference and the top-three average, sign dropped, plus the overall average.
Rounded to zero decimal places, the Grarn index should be 30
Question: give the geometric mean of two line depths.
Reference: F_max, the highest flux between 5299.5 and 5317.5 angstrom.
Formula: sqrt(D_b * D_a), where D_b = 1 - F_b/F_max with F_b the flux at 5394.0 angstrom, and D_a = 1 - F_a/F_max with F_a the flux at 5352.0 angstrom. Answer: 0.056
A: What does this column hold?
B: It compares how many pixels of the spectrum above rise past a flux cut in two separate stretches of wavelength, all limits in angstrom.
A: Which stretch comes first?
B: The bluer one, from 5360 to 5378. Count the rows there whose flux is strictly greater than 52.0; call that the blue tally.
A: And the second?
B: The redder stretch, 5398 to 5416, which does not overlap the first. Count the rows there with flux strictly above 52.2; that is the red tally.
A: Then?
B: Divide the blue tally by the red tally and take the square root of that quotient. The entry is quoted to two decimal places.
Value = 1.73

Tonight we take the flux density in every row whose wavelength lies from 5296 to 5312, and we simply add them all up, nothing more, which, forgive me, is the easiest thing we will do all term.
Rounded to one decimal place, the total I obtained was 258.7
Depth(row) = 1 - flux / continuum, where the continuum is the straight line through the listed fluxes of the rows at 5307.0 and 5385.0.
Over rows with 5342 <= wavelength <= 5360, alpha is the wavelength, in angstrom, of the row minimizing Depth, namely 5346.0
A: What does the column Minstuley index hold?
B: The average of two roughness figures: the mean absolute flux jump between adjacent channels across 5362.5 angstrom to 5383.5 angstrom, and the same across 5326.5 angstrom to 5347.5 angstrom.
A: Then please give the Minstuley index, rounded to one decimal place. 4.2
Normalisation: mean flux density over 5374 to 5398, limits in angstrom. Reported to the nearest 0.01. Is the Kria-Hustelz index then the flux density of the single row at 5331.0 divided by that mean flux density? 1.04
